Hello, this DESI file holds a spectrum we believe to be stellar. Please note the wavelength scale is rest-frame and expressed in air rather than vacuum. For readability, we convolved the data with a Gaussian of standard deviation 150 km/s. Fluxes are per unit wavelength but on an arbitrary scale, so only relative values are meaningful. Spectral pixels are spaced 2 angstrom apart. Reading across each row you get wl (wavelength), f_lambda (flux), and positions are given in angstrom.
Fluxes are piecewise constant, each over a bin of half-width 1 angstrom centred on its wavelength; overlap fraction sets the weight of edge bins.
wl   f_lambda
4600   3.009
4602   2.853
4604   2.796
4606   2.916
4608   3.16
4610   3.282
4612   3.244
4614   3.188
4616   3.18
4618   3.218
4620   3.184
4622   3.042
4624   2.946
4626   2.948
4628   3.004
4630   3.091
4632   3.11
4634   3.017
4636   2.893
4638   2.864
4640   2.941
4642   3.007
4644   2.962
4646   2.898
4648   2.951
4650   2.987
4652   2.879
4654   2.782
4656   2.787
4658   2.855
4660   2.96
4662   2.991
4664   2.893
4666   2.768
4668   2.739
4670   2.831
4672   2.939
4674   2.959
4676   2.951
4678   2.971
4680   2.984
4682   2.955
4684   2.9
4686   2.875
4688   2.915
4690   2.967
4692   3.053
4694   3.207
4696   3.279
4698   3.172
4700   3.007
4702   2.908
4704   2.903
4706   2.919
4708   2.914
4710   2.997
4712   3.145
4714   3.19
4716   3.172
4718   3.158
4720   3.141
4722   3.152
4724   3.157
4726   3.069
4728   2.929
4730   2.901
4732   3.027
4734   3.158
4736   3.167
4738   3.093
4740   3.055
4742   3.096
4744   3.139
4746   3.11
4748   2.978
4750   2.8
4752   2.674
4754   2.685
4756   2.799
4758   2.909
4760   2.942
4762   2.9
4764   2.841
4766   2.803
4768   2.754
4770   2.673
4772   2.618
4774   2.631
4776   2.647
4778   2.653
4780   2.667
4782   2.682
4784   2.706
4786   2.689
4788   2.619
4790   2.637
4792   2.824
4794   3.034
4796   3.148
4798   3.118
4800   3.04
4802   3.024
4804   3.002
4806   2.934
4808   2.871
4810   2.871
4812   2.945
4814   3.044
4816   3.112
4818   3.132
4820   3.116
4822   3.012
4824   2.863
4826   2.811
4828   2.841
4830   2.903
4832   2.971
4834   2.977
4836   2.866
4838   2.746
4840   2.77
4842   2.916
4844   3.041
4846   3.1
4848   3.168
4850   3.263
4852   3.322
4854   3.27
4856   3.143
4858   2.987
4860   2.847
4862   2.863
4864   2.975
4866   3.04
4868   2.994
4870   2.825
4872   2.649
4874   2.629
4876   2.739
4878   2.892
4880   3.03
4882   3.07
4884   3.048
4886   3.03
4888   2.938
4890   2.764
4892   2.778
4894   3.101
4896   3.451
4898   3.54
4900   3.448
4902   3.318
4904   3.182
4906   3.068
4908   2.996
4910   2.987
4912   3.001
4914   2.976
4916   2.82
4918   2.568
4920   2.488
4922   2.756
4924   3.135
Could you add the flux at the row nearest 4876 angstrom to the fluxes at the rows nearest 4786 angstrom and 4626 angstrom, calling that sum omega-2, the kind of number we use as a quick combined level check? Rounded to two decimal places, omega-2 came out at 8.38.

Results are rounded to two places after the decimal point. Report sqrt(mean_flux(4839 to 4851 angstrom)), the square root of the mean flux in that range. 1.74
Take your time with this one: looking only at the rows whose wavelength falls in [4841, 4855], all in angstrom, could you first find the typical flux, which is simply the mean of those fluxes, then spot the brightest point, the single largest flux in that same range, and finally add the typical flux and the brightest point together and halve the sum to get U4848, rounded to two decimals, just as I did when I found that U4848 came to 3.24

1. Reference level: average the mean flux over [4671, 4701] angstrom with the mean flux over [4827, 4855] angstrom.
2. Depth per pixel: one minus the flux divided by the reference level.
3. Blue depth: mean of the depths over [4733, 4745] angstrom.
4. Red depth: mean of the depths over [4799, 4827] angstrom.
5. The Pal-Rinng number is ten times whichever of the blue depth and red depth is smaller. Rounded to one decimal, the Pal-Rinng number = -0.4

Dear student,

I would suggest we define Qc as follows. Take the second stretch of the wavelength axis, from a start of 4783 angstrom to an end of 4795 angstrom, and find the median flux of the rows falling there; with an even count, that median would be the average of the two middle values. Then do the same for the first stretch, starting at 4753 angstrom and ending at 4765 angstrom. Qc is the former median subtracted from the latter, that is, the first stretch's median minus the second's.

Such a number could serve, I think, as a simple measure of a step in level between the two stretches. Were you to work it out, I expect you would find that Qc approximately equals 0.17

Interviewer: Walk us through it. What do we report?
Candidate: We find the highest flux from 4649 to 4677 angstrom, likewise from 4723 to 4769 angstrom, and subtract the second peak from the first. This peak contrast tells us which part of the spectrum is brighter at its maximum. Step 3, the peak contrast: -0.18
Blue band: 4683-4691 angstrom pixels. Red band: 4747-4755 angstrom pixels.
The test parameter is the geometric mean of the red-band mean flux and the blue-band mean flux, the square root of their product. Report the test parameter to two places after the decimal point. 2.85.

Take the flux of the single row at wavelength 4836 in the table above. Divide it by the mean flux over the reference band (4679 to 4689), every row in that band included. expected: 0.98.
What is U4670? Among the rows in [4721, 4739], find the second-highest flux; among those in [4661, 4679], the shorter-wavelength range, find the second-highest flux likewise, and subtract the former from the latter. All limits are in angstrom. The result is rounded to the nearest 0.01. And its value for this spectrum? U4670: -0.19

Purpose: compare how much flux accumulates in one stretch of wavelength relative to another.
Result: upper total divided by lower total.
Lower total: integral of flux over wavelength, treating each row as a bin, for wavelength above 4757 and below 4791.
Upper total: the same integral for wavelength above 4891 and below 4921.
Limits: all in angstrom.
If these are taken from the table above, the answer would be 1.0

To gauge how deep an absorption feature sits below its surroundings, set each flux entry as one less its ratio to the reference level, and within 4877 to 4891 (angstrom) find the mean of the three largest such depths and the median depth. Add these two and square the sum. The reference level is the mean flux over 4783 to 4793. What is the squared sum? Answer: 0.035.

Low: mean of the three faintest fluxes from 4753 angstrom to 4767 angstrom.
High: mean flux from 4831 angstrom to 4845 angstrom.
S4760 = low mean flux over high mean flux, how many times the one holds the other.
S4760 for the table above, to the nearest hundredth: 0.95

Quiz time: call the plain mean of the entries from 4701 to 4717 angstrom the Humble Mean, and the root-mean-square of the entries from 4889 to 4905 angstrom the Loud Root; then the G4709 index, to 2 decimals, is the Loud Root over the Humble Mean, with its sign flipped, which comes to -1.06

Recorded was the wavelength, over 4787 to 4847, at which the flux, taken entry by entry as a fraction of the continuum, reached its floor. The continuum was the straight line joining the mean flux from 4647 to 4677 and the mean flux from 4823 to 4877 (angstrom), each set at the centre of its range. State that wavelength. 4788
